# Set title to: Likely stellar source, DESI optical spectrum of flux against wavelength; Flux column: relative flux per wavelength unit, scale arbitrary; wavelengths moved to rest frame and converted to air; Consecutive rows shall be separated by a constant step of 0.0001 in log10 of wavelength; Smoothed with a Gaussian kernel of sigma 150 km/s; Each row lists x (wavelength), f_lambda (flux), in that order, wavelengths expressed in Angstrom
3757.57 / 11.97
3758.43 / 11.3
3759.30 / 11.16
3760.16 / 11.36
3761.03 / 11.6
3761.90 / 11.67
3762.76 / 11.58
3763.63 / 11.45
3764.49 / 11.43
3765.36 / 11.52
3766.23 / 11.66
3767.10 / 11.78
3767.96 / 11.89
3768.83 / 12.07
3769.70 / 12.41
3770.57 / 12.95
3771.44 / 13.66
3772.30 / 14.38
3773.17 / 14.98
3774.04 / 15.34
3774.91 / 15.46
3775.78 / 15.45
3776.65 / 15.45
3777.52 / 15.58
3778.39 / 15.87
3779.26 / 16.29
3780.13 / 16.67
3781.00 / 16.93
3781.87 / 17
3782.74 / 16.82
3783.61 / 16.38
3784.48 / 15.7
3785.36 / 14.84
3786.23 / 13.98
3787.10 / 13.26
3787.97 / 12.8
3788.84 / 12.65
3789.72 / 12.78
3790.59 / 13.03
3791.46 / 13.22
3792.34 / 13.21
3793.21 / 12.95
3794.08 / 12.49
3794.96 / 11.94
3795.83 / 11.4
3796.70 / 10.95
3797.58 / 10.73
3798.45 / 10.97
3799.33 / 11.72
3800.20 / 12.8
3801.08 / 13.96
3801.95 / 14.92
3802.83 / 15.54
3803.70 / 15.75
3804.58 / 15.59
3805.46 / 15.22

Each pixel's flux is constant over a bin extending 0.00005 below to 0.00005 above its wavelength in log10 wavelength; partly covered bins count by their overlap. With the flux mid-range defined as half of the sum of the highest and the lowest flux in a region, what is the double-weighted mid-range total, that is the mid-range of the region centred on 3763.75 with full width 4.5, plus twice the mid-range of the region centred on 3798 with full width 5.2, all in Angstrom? 35.1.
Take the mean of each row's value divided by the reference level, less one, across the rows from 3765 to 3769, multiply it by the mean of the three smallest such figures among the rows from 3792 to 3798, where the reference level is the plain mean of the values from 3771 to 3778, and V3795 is 0.06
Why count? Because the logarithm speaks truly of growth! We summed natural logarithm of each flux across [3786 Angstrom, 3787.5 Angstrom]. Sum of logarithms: 5.2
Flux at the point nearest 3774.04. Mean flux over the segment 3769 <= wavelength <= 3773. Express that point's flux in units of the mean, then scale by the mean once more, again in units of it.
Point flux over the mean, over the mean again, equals 0.086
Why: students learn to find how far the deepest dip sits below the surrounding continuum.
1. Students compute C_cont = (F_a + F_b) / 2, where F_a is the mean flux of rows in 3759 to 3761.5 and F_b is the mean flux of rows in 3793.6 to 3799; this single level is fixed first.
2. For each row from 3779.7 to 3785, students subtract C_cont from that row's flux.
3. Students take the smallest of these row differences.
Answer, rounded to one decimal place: 4.3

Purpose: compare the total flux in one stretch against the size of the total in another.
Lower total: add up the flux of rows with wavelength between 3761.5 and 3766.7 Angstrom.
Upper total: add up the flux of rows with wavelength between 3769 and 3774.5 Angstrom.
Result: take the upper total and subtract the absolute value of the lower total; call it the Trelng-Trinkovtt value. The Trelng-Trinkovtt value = 14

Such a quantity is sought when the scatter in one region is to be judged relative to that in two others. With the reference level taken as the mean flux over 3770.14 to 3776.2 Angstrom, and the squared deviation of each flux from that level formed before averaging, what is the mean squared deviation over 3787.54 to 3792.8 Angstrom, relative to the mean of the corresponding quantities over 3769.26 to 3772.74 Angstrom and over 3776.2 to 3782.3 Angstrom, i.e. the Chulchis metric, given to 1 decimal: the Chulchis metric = 1.1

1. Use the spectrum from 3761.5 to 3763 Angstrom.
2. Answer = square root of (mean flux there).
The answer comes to 3.4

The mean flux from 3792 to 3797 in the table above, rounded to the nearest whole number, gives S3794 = 12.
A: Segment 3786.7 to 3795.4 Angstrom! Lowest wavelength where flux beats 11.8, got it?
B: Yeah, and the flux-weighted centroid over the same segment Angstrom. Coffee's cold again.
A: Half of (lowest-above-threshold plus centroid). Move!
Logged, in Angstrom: 3789.0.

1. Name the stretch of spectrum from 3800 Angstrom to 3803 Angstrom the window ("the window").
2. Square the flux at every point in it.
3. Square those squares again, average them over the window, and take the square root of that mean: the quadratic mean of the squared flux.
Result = 208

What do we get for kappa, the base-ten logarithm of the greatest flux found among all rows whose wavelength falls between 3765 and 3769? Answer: 1.08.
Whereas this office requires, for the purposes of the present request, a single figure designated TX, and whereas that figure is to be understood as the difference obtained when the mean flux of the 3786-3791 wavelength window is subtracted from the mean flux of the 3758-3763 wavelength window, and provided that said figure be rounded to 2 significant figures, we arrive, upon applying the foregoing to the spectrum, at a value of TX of -1.6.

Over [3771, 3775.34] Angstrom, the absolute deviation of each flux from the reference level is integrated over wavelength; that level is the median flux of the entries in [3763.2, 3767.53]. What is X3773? 14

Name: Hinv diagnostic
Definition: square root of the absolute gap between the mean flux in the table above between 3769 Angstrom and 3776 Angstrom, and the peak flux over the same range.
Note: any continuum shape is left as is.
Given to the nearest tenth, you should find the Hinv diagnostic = 1.1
